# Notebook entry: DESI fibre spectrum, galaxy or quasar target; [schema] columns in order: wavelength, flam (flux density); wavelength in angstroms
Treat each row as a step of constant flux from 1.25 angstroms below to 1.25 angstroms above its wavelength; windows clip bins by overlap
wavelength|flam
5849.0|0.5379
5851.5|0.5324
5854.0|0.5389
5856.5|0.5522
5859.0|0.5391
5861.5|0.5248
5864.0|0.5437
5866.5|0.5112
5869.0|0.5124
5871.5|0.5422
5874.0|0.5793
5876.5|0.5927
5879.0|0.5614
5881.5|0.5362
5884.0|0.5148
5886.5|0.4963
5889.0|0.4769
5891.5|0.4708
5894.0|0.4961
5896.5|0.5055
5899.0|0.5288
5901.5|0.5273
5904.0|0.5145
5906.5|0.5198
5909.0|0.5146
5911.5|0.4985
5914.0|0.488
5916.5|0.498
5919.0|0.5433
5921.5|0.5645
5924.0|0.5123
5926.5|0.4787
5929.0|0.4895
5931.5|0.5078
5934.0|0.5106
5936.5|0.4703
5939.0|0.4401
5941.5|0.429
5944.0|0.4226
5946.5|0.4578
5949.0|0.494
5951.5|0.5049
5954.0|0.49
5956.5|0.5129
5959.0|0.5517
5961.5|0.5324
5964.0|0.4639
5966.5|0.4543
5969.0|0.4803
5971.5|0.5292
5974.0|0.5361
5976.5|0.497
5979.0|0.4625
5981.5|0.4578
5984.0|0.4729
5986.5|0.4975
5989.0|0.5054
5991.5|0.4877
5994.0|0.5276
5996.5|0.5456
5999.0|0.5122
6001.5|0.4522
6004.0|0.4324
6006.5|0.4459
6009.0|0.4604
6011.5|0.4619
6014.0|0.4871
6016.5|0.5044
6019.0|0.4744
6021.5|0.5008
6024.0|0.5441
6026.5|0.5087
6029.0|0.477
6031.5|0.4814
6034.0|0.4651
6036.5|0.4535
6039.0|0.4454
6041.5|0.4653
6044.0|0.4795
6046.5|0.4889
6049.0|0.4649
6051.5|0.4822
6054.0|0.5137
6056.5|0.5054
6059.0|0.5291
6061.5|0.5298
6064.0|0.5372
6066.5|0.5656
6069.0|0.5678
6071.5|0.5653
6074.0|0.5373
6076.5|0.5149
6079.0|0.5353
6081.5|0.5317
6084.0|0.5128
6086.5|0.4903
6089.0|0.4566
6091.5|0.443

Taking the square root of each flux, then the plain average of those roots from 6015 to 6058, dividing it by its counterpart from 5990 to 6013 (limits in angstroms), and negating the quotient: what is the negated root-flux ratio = -1.01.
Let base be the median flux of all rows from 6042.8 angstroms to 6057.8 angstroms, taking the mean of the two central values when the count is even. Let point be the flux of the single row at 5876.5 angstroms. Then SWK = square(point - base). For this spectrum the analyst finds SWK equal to 0.011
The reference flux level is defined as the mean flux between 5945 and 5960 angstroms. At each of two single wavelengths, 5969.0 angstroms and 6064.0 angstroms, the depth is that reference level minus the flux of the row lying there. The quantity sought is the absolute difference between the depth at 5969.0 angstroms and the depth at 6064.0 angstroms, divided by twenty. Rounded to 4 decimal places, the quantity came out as 0.0028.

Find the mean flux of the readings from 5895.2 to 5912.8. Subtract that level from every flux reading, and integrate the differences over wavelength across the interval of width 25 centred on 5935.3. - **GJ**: -1.1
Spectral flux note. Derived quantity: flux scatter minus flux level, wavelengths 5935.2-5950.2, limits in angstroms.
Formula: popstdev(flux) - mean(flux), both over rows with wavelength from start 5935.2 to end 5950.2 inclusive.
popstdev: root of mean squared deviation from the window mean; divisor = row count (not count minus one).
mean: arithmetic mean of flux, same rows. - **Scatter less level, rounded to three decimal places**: -0.428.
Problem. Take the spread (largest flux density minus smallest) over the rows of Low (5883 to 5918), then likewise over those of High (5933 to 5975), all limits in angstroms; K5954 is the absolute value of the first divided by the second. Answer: 0.45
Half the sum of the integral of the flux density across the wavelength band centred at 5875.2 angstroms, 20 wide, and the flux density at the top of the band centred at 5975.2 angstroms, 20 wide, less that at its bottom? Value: 5.45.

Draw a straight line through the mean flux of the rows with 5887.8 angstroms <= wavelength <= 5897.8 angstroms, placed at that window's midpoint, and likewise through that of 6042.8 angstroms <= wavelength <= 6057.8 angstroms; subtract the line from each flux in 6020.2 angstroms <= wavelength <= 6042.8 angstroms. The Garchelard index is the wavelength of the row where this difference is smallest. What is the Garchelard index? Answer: 6039.0 angstroms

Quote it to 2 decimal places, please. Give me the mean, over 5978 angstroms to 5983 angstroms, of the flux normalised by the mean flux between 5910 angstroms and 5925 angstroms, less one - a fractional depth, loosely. -0.11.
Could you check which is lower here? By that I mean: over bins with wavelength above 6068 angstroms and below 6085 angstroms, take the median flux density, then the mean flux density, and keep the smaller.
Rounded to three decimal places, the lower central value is 0.535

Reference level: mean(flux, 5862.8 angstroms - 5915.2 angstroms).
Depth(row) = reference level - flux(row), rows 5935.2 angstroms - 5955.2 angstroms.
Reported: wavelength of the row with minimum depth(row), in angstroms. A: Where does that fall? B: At 5951.5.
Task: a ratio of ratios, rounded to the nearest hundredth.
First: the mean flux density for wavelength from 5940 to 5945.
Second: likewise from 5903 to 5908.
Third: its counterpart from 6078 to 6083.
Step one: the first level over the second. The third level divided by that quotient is 0.65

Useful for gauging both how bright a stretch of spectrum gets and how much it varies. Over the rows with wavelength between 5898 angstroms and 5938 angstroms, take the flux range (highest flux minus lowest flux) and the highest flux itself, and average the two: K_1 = 0.329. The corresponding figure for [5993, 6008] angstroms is 0.329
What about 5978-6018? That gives 0.329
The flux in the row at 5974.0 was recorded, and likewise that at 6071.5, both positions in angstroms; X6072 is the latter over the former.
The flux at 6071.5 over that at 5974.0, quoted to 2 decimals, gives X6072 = 1.05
